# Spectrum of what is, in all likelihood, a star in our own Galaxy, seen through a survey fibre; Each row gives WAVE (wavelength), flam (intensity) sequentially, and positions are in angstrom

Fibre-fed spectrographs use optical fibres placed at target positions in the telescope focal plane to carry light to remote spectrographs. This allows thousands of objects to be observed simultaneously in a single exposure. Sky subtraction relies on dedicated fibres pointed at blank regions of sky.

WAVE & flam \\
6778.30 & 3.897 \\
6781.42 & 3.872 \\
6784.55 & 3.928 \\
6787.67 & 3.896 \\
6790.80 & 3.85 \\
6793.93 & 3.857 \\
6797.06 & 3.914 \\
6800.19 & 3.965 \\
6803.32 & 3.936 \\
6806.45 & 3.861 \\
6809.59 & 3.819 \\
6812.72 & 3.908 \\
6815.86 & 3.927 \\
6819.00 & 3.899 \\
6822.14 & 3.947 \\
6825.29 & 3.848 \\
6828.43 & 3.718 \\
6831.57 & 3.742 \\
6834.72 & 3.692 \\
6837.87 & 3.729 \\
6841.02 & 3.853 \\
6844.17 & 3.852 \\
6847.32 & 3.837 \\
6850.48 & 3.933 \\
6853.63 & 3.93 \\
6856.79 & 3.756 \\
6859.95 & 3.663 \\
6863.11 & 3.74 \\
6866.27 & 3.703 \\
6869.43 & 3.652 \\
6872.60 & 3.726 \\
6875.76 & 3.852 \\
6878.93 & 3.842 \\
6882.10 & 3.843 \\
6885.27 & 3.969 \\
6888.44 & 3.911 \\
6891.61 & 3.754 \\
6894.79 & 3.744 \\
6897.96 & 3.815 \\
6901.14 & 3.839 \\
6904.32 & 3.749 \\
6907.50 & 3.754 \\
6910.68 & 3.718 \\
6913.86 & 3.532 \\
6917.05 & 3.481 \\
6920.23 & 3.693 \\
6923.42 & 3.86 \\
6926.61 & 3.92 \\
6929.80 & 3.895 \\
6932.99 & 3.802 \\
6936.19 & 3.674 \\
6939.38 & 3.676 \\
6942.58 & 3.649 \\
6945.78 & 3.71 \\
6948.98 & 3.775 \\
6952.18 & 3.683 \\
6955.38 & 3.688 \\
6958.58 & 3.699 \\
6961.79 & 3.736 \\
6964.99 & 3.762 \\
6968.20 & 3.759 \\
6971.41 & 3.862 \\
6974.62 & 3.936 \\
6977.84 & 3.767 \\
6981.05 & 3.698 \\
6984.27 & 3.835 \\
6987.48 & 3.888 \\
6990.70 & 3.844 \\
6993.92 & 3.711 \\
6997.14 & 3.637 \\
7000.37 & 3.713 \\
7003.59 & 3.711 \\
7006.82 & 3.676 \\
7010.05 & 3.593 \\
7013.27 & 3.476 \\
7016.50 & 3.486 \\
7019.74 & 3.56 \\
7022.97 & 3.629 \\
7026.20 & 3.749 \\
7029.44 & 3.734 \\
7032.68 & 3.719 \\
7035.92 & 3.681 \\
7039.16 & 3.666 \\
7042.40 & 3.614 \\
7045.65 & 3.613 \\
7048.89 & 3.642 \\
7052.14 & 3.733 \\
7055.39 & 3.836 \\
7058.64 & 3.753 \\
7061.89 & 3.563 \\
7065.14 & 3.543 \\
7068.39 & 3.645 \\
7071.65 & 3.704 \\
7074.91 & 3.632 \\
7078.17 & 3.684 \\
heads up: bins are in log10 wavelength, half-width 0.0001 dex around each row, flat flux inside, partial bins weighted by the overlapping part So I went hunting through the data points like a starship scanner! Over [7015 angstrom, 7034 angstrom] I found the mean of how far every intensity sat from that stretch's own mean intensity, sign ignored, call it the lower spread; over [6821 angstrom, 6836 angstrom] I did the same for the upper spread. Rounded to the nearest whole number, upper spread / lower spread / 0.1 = 10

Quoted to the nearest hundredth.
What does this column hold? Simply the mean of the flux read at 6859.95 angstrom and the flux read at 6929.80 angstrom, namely 3.78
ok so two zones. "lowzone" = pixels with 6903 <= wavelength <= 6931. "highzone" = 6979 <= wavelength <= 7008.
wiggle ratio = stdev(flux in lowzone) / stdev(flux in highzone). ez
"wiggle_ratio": 1.7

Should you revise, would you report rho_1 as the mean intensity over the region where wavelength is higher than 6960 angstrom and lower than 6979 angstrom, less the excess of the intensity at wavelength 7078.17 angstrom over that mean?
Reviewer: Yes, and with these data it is 3.92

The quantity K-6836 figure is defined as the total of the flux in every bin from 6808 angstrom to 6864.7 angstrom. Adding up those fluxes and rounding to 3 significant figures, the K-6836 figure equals 68.8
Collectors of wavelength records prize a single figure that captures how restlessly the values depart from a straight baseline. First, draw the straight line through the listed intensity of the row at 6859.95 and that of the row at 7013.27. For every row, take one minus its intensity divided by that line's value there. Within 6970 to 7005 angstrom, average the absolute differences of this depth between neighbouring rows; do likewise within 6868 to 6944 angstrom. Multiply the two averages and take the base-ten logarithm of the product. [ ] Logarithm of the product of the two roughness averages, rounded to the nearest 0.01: -3.31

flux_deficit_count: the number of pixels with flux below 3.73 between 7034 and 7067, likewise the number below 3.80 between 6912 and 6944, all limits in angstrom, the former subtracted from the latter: -1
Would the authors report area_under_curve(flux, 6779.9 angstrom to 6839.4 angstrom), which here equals 230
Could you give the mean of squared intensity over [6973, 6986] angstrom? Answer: 14.52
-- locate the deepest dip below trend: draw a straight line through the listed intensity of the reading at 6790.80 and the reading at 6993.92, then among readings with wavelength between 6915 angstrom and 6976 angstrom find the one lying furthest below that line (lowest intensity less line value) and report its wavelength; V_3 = 6917.05 angstrom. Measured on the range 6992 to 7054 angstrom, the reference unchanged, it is 7013.27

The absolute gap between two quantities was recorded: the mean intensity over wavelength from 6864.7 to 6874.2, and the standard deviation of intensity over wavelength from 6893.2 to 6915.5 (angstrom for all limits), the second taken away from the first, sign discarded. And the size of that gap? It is 3.60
